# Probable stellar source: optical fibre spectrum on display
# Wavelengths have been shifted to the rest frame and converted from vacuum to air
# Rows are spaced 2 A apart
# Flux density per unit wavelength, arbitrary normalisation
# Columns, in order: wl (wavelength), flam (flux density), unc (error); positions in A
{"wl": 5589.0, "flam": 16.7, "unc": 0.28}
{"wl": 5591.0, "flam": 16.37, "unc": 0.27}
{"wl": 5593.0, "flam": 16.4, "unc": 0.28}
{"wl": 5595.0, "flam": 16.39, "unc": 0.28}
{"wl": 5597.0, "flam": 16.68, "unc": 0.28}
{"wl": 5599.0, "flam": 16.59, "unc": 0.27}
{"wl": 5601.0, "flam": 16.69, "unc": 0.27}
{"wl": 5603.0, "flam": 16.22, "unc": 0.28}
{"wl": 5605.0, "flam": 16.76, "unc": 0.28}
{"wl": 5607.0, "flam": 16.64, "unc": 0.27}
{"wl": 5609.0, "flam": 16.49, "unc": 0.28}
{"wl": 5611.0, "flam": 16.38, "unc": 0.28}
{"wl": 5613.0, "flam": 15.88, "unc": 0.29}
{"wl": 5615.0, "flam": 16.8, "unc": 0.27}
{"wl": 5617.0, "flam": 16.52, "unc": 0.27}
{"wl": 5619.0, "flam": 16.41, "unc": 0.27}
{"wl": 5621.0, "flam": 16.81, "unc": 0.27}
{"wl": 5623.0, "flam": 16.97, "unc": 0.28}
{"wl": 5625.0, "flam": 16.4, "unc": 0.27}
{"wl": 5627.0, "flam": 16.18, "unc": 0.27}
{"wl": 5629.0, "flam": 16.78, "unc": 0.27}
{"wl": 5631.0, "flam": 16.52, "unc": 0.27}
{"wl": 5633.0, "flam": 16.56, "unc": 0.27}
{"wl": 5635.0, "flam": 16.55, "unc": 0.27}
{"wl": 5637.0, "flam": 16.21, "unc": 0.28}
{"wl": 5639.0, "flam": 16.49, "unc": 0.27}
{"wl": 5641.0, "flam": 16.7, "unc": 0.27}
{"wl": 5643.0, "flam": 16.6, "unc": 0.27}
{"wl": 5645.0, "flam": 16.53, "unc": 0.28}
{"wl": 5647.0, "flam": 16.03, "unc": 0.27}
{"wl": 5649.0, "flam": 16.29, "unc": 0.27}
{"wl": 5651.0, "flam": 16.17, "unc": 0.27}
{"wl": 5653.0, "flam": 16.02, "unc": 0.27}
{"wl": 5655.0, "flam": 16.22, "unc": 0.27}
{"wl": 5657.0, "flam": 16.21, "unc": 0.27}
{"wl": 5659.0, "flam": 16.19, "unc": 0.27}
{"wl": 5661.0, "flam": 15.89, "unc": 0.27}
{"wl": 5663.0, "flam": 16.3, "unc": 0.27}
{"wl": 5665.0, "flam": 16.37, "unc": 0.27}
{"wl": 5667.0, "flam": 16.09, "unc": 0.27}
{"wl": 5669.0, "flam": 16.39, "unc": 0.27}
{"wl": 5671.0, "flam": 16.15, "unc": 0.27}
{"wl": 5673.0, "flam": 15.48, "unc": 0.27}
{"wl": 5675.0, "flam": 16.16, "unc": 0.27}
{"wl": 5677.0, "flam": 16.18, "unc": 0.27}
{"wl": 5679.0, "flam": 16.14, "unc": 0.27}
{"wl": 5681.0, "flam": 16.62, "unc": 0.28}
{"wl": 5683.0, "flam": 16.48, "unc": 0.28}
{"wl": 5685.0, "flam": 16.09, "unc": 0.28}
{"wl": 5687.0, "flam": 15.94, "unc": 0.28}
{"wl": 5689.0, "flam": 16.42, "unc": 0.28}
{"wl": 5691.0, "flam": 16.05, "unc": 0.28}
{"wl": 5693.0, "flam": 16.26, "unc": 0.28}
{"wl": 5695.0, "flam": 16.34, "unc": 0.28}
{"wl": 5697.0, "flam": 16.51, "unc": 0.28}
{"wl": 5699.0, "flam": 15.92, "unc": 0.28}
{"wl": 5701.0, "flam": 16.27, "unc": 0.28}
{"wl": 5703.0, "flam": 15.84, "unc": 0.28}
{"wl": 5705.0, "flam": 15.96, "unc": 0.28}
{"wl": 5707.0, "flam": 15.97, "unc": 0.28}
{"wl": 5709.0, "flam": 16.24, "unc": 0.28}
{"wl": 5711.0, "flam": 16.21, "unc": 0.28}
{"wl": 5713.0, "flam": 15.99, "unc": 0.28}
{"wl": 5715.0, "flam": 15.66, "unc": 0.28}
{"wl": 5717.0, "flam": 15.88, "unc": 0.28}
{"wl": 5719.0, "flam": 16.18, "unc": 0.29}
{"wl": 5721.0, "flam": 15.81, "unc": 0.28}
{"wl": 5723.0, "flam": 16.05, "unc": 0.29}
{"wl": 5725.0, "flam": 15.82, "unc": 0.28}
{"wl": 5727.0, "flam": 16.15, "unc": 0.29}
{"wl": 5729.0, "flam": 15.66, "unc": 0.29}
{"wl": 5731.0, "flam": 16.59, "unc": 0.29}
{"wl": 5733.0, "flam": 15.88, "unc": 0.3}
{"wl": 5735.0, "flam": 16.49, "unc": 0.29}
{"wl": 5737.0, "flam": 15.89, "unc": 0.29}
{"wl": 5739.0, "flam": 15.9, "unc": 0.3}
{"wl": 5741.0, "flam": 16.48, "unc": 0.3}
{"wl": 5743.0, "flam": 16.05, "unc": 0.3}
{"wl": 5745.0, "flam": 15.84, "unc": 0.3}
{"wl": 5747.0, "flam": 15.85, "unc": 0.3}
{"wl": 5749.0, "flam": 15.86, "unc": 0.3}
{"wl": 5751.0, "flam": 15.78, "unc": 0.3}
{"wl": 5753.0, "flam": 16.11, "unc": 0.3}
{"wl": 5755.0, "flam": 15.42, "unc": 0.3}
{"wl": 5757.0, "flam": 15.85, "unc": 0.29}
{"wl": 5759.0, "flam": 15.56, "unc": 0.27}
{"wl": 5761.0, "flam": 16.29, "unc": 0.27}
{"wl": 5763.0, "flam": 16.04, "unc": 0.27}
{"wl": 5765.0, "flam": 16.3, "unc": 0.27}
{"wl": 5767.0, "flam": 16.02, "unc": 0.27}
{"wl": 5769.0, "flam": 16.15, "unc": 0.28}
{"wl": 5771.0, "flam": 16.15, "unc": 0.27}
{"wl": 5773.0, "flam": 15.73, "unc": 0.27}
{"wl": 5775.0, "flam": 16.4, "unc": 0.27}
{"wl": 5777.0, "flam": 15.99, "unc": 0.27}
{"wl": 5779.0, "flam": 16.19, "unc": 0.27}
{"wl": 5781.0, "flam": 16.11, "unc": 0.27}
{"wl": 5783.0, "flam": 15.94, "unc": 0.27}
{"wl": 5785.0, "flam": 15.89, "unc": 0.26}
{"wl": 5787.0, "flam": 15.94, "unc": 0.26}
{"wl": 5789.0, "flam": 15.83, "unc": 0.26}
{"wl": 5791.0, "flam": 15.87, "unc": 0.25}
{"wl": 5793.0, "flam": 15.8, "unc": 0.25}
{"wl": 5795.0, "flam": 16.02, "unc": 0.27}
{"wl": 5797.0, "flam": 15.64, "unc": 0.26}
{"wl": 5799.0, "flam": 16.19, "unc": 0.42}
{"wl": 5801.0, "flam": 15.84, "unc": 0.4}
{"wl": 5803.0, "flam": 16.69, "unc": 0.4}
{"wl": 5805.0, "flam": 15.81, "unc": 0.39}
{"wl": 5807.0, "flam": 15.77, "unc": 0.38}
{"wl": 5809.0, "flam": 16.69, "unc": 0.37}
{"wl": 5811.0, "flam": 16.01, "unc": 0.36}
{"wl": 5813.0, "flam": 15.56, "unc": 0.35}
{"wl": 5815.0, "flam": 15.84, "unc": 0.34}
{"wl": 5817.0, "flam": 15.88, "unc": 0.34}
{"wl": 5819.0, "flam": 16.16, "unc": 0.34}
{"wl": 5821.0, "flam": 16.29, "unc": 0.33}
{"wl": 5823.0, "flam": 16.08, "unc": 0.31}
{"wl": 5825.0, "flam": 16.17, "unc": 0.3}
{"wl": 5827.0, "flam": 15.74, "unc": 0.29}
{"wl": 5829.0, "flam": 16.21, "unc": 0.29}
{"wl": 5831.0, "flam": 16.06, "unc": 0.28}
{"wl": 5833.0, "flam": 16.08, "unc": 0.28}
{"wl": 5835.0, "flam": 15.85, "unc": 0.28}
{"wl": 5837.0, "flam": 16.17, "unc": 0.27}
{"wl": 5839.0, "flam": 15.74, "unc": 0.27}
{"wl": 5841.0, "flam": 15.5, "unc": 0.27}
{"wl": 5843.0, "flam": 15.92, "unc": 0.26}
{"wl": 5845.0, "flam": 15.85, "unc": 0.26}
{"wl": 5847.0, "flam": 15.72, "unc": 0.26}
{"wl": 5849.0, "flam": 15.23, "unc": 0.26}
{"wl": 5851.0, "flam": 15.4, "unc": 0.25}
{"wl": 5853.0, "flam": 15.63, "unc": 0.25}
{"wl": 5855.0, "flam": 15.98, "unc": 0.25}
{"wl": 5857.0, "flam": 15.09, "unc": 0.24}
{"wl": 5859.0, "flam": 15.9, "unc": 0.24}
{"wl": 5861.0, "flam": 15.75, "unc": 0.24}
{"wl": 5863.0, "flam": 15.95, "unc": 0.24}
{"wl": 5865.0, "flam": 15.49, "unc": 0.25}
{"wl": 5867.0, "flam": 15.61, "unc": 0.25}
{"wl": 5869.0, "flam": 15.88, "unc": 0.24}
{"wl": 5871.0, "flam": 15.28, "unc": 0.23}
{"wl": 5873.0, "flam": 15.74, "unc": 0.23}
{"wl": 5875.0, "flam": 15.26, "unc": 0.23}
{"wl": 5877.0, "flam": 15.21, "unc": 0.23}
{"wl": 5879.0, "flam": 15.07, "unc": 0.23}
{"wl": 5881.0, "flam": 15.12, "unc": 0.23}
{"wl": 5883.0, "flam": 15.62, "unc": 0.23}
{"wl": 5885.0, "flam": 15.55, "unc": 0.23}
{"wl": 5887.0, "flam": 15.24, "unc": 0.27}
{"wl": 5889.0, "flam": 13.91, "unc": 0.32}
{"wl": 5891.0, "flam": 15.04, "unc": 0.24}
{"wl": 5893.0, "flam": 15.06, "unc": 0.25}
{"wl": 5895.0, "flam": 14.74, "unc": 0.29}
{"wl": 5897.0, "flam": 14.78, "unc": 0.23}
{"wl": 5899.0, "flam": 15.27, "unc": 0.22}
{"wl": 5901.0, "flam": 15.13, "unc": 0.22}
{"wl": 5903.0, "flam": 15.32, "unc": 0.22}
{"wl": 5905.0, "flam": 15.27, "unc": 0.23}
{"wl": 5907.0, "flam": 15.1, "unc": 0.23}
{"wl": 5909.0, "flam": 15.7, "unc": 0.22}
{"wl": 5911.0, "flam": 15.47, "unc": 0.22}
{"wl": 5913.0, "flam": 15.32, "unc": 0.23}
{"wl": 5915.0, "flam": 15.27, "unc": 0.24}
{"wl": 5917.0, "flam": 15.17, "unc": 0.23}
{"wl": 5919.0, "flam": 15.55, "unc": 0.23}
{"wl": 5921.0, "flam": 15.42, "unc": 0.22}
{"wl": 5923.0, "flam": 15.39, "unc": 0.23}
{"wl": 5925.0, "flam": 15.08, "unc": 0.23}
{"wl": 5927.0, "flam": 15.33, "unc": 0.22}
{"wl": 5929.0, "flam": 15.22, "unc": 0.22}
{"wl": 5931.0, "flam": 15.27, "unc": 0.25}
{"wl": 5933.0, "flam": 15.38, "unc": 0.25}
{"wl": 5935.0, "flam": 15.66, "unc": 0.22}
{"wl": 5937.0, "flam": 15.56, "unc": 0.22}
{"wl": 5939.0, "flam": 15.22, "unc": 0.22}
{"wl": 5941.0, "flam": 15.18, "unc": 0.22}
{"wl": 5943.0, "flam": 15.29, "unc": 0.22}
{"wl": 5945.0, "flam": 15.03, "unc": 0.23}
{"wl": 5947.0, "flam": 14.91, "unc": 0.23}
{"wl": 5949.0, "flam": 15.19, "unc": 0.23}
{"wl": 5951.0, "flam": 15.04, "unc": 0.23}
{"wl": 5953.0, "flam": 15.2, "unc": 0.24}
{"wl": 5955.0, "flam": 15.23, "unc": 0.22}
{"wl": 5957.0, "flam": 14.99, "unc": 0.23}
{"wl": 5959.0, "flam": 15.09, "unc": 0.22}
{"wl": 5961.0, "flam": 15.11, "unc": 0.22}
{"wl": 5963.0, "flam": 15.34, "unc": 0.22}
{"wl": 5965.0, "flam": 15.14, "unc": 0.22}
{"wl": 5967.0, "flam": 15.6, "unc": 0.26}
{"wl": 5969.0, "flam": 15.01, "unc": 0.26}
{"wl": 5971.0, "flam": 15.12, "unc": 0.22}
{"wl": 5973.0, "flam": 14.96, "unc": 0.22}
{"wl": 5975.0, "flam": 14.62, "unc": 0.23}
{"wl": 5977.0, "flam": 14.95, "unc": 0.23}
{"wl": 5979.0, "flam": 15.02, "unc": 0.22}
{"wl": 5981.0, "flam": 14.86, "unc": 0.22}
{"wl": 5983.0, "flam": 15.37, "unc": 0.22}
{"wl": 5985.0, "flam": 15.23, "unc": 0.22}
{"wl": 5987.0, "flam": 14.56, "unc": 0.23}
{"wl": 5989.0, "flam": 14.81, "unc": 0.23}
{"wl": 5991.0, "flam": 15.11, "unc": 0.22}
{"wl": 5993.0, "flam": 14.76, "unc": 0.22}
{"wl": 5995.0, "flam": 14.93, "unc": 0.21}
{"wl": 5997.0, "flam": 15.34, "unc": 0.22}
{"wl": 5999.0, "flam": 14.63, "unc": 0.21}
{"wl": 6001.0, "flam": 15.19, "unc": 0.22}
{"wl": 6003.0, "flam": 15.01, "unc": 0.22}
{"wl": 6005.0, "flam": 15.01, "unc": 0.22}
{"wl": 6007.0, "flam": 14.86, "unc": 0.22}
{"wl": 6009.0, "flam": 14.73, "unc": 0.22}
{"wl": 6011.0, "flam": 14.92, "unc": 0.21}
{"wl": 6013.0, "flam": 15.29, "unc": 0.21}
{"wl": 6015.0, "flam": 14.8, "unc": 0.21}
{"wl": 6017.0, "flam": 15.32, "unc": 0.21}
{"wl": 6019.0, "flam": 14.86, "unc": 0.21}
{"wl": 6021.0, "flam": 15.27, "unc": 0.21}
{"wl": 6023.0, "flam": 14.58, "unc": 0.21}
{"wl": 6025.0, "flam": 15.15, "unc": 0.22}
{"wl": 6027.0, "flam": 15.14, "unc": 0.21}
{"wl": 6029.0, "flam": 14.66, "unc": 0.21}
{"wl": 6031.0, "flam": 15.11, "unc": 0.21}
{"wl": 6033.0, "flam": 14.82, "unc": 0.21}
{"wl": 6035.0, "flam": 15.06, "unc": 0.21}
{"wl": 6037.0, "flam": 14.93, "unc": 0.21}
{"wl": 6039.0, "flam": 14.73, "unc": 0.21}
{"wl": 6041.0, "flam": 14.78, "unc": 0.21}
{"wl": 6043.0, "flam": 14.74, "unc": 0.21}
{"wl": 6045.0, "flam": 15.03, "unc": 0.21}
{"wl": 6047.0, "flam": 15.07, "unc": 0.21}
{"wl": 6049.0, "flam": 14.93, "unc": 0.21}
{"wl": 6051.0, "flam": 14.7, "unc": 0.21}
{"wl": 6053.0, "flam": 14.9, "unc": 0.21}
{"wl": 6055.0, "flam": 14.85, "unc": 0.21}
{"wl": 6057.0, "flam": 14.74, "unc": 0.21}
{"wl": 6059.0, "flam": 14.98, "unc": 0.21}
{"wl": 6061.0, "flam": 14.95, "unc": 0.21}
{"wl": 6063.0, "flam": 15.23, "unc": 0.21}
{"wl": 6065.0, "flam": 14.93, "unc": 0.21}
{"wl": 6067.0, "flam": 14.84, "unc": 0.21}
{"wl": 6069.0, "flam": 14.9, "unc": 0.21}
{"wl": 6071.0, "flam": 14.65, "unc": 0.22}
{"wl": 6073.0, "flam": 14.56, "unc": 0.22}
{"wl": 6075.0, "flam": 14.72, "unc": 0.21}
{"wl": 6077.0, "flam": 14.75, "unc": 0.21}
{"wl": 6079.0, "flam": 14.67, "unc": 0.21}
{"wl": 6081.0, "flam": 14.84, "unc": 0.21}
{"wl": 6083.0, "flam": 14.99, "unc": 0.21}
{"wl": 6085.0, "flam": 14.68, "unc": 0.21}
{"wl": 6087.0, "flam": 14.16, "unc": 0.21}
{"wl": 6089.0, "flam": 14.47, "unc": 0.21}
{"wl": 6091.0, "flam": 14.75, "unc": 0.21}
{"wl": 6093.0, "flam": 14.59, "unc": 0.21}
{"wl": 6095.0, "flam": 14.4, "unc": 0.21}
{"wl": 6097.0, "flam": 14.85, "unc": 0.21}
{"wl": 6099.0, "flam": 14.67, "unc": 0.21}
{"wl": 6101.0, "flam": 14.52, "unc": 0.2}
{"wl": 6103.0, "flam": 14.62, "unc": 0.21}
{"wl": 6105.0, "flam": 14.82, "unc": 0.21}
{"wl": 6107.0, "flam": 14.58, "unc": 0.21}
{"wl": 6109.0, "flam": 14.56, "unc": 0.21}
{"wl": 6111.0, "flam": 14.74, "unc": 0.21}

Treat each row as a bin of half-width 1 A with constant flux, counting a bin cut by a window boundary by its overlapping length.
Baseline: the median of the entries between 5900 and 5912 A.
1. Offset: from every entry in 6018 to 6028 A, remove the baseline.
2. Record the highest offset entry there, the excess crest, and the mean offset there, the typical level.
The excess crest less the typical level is 0.3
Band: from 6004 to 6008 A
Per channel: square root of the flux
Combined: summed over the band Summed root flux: 7.73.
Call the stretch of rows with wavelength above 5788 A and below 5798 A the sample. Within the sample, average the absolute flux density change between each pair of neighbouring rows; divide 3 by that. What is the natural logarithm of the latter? 2.8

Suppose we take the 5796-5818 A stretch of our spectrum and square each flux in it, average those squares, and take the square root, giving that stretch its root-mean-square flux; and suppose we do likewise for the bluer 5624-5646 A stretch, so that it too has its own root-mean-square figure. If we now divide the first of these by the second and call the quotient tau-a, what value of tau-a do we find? 0.969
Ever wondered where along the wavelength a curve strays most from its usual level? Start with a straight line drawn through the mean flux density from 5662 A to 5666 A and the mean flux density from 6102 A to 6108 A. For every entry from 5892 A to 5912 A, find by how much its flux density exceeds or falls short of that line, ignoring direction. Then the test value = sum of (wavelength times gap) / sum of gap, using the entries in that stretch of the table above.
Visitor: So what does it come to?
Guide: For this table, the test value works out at 5899.5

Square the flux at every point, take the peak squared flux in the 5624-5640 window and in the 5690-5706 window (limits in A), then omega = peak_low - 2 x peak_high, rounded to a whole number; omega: -264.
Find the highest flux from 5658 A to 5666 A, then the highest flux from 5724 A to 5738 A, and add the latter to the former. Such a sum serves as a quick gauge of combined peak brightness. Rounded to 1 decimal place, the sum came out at 33.0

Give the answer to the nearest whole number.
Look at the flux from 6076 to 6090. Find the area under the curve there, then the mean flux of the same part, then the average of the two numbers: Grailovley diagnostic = 110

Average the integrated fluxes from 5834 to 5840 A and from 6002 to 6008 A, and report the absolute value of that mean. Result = 92.6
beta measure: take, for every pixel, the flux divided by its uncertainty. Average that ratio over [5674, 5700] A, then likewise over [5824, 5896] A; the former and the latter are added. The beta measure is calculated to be 120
